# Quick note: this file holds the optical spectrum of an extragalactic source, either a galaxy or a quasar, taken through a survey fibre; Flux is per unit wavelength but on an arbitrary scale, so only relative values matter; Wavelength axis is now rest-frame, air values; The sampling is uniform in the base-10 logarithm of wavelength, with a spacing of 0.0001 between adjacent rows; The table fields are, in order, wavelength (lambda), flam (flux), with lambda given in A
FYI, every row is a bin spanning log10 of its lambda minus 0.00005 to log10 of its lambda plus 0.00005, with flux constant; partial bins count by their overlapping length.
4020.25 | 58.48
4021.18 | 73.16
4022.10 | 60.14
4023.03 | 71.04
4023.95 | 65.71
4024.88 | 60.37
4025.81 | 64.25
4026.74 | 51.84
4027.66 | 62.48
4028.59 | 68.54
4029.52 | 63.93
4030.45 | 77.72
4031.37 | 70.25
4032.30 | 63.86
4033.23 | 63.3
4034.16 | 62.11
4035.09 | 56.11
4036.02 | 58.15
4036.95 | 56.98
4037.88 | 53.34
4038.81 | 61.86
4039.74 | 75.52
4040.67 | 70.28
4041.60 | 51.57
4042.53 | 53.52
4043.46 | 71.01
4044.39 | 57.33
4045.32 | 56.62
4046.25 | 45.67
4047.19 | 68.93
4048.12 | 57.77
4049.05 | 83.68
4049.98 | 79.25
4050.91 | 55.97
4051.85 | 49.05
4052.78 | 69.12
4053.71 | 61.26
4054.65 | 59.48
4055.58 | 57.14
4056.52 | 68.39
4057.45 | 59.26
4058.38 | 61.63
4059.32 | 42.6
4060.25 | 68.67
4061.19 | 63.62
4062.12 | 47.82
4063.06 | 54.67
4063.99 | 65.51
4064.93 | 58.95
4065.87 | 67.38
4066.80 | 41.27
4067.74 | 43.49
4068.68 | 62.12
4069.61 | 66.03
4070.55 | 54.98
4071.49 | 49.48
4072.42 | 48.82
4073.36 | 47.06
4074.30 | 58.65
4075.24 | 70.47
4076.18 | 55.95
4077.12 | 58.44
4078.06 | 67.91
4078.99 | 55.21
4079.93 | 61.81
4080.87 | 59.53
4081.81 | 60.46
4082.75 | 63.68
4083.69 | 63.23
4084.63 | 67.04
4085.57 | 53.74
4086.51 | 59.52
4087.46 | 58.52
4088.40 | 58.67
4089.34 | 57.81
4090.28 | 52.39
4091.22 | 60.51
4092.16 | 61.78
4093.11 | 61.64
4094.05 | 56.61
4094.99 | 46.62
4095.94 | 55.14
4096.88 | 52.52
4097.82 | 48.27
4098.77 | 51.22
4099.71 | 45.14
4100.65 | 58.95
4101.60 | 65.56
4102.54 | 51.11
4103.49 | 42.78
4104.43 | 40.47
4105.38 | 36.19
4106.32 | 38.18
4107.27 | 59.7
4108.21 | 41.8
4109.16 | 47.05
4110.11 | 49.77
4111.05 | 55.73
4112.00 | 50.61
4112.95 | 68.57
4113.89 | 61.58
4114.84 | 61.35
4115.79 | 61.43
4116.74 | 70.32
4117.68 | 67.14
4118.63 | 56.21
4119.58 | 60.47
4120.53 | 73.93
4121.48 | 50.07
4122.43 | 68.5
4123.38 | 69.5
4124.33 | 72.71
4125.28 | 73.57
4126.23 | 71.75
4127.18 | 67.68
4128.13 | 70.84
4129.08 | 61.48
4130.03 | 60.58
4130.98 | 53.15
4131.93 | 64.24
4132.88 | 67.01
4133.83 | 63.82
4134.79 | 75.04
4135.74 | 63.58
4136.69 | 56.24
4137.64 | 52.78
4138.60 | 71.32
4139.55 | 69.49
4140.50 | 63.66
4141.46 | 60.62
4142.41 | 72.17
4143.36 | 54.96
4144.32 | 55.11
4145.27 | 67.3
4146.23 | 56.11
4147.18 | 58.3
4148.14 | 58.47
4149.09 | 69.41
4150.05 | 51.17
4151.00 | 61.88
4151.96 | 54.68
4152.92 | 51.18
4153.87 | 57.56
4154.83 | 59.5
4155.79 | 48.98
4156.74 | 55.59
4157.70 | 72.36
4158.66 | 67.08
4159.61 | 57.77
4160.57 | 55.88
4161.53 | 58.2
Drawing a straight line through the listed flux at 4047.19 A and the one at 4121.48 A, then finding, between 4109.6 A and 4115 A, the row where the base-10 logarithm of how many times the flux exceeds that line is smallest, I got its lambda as 4110.11 A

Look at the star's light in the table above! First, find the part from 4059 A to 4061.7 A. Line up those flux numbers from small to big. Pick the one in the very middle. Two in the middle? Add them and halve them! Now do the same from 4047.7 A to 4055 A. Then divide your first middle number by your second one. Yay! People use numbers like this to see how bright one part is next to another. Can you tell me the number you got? 1.05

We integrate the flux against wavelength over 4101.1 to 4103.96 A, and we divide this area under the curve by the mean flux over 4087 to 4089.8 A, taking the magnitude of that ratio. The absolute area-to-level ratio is 2.6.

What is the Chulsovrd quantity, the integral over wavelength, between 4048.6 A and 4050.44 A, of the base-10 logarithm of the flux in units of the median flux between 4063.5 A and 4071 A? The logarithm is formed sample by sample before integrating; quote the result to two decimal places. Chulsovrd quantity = 0.24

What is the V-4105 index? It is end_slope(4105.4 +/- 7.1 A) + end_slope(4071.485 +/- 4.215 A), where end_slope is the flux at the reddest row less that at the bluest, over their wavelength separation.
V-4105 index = 3.6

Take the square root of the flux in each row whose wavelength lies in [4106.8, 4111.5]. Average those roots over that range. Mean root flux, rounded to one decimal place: 7.1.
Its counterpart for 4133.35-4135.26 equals 8.3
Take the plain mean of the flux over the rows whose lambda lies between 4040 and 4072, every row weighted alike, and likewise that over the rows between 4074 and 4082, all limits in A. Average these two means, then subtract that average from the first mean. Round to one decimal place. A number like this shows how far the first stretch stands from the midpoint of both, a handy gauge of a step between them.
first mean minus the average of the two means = -0.7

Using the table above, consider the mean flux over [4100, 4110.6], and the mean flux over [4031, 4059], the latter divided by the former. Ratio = 1.28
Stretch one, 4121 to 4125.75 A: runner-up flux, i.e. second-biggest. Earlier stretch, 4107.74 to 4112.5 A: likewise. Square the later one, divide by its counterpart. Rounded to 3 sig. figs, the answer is 104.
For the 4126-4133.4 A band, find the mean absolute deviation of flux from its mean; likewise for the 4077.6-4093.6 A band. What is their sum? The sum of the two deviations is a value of 7.8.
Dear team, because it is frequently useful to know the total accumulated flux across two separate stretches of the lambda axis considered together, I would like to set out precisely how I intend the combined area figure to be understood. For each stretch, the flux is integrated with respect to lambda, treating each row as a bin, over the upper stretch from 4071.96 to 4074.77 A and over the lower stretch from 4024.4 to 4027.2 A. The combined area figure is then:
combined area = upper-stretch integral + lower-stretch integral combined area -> 309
